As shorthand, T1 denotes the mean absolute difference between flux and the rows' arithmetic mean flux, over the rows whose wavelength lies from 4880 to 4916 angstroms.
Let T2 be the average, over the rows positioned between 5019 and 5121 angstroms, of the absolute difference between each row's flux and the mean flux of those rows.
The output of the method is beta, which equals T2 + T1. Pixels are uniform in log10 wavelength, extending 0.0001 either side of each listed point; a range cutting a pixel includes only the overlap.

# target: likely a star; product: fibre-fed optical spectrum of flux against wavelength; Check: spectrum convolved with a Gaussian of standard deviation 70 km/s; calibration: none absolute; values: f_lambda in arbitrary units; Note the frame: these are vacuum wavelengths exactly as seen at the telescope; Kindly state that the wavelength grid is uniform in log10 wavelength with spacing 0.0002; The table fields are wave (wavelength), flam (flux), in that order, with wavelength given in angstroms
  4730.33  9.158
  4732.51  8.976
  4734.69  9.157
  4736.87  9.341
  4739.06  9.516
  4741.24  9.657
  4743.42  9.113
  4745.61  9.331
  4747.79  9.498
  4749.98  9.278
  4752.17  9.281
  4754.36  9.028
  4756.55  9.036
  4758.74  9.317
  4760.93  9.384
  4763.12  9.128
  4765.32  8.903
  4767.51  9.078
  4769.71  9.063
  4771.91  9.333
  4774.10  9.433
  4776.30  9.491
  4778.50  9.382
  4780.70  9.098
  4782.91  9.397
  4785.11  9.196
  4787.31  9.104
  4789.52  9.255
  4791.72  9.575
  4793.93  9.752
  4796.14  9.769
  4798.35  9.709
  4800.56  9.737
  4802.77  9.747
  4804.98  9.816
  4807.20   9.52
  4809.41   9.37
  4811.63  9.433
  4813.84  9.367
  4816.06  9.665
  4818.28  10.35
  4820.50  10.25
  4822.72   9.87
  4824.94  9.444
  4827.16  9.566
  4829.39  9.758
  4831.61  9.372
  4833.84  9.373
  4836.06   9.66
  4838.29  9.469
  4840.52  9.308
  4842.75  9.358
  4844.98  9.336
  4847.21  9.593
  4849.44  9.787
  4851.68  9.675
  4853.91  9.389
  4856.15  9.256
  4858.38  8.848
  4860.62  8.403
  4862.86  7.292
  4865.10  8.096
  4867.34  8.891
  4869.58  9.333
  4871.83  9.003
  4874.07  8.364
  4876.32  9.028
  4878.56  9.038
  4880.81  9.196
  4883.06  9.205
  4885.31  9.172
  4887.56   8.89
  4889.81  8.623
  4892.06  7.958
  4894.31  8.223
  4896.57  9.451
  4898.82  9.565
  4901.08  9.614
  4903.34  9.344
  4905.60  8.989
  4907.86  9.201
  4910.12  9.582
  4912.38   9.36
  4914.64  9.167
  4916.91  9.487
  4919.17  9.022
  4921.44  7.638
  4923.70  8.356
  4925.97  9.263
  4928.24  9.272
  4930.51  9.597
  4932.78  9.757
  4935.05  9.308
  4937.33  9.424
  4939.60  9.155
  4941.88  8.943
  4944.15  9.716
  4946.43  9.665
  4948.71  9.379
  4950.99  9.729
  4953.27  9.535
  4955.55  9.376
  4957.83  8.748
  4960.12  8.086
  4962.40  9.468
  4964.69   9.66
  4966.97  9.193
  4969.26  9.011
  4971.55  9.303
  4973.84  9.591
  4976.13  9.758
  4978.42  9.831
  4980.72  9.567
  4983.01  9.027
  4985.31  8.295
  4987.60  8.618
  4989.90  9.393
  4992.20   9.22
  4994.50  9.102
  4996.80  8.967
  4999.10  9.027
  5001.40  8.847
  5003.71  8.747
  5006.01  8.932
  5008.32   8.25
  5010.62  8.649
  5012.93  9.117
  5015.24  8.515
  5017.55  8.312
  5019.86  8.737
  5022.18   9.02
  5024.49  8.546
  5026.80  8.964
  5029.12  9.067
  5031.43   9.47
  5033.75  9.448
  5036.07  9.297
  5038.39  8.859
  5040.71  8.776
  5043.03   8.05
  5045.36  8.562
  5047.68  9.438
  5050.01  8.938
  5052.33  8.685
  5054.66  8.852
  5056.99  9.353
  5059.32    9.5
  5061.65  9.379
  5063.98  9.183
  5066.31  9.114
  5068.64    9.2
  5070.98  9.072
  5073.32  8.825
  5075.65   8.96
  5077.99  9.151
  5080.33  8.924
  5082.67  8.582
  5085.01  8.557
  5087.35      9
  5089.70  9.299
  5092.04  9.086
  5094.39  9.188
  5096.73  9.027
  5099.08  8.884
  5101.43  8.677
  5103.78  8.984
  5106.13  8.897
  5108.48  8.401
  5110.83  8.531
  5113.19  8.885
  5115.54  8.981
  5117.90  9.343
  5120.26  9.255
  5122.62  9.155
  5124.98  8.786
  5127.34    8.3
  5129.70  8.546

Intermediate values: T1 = 0.35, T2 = 0.25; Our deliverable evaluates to 0.60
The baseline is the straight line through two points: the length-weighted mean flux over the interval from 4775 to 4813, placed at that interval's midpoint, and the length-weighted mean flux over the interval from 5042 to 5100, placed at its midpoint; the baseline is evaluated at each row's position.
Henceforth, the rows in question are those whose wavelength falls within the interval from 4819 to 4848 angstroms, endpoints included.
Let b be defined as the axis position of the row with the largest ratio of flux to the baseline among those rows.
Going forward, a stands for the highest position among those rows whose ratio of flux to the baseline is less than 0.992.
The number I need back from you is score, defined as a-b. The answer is 20.0 angstroms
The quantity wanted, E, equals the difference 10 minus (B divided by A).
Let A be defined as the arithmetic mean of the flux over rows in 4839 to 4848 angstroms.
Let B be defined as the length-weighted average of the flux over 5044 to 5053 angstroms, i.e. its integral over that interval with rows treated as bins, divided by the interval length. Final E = 9.05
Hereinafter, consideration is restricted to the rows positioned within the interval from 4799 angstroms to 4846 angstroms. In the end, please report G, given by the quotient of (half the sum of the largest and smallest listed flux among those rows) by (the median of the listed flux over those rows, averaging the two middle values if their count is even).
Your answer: 1.03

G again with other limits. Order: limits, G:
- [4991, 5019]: 0.98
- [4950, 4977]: 0.95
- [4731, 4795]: 1.01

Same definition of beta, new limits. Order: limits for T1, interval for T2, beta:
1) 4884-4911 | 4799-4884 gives 0.81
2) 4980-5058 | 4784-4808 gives 0.51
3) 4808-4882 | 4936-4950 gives 0.62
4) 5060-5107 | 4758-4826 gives 0.43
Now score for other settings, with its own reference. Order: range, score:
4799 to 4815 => 8.9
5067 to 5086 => 16.4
